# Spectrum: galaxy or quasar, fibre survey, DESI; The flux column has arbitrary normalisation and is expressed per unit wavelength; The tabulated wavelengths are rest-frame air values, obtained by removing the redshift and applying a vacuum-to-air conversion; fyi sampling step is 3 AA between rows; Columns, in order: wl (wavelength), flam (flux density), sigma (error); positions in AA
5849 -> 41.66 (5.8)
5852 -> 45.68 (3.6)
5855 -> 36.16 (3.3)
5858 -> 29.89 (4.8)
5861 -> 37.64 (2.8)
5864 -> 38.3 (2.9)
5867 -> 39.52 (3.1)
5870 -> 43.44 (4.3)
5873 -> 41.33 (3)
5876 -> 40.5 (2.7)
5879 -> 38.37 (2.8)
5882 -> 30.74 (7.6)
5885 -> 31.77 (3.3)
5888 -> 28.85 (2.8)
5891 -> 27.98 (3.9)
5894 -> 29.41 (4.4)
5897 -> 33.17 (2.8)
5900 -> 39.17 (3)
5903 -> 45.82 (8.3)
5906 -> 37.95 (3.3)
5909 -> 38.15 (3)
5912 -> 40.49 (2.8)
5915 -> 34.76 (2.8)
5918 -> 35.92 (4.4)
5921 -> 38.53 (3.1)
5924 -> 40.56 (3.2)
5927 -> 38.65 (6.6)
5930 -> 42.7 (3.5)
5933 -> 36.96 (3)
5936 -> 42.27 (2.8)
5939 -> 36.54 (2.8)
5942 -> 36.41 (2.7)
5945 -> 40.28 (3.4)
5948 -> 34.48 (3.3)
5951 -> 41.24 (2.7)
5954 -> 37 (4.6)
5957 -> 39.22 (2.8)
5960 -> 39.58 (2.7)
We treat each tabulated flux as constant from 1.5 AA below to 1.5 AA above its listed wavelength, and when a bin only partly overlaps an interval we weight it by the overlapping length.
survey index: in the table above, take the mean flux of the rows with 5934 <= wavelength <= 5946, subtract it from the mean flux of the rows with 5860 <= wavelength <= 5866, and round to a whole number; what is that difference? -1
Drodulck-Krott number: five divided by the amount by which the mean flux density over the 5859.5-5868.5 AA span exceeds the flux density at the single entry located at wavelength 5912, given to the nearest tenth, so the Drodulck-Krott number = -2.5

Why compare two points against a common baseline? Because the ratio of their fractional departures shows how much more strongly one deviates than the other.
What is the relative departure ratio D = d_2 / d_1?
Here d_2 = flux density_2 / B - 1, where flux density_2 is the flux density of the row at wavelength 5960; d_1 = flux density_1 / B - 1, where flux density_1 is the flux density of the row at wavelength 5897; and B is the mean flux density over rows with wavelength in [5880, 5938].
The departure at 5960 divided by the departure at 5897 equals -0.9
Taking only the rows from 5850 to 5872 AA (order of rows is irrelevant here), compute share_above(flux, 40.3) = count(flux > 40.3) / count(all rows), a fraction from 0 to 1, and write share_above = 0.29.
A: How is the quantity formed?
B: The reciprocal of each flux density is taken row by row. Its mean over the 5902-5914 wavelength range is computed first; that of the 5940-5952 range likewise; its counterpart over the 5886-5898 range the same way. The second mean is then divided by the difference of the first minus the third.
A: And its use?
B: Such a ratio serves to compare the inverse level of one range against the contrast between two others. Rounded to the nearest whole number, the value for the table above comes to -3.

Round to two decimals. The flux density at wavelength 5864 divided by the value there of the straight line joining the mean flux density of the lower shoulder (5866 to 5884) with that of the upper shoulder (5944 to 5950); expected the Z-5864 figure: 0.98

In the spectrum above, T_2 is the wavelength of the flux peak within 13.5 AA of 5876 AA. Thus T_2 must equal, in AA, 5870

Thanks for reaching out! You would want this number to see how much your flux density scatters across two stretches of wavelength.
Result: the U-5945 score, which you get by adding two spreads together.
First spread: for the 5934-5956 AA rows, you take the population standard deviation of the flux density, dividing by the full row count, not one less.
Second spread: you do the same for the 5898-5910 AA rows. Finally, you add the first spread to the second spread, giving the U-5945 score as 6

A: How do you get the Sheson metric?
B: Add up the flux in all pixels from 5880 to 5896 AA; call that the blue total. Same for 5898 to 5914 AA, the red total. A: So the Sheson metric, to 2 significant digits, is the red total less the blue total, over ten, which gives 5.3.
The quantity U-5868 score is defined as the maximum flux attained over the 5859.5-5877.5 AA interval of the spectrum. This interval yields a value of 43.44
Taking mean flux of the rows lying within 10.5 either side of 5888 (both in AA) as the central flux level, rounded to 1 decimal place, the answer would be 31.5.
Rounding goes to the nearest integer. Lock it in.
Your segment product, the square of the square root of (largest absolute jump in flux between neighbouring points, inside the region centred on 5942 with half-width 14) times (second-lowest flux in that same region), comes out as 246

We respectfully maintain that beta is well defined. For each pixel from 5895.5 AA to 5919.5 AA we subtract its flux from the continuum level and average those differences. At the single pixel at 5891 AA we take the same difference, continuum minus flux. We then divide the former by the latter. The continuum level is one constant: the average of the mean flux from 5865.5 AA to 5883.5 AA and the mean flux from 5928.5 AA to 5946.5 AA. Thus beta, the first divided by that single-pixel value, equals 0.08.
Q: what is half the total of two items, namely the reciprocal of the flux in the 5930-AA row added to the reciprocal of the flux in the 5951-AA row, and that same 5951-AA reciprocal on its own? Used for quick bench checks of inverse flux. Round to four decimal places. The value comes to 0.0360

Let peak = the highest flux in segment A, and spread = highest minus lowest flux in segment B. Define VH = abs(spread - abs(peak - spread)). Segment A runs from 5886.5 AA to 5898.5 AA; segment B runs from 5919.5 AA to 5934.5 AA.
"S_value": 22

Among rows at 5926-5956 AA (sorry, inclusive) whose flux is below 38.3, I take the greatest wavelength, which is 5954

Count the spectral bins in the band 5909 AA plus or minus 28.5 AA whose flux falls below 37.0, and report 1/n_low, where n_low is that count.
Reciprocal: 0.11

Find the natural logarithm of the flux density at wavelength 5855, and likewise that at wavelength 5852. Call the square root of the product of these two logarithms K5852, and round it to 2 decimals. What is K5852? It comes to 3.70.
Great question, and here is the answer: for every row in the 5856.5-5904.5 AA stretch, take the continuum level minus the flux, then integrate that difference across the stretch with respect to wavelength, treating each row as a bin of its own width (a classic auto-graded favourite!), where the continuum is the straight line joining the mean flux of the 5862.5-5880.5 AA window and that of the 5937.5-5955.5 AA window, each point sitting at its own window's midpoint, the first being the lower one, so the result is 189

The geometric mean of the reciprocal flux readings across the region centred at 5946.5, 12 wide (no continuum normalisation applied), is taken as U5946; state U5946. 0.0263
